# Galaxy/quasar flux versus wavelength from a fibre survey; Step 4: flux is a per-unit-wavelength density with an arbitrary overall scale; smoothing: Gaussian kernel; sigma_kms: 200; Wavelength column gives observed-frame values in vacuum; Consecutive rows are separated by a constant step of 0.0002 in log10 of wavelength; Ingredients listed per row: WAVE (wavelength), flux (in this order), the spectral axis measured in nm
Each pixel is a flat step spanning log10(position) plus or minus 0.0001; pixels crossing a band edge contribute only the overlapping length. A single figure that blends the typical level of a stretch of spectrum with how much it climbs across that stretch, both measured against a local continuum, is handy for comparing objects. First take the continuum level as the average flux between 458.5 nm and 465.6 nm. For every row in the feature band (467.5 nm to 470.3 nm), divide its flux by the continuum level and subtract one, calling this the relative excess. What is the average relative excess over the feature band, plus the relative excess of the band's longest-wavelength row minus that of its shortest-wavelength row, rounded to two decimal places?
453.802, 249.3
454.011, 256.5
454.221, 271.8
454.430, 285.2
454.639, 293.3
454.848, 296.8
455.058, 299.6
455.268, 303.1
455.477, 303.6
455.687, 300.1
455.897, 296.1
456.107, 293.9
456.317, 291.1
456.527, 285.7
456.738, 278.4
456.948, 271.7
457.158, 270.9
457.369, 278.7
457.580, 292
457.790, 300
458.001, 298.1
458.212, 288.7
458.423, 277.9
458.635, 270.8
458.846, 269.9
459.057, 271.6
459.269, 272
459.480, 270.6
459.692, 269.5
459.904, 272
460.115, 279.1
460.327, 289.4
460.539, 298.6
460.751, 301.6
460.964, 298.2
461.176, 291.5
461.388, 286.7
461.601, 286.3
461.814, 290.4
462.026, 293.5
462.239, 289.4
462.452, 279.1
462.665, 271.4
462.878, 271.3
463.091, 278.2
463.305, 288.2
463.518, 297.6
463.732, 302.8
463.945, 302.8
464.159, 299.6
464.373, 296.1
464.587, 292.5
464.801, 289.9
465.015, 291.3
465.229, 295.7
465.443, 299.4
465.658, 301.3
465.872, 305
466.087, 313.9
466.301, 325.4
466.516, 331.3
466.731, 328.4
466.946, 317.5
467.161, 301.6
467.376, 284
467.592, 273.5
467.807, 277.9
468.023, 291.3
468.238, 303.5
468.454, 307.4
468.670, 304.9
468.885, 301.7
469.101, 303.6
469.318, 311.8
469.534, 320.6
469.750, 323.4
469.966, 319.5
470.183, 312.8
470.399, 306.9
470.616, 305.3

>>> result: 0.20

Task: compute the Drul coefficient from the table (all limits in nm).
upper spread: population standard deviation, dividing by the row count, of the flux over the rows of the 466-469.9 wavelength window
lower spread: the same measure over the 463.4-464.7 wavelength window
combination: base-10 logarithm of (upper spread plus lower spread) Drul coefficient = 1.303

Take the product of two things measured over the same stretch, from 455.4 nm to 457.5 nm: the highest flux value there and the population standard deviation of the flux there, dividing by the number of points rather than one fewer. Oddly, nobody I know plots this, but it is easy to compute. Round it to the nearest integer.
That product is 3370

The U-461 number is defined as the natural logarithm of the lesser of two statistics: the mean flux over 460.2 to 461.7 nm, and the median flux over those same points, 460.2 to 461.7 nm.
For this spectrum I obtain 5.68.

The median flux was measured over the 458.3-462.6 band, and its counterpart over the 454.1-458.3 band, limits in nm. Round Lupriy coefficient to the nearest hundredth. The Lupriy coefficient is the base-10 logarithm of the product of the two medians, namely 4.92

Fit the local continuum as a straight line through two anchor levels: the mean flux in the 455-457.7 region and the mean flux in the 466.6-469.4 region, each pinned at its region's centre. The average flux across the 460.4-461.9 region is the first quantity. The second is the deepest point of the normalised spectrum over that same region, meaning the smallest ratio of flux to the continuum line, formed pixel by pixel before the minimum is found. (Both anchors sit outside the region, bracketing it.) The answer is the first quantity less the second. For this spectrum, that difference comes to 292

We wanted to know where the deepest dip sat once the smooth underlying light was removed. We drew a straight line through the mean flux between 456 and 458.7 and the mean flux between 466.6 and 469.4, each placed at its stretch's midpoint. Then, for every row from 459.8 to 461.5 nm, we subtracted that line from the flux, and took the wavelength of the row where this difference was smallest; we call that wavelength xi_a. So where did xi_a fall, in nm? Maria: 459.904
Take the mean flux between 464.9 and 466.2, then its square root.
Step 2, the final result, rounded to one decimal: 17.4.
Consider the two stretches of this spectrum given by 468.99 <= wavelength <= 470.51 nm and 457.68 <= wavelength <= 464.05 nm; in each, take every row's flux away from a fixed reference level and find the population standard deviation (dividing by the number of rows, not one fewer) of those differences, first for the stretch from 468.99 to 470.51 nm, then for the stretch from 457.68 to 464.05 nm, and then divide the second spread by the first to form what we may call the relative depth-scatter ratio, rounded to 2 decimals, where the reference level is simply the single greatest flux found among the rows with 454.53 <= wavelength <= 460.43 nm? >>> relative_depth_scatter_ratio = 1.68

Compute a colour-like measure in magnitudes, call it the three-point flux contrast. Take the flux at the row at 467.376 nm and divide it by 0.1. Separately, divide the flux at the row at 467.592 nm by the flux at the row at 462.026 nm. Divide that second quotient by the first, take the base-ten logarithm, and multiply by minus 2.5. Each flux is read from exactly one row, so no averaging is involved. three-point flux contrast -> 8.71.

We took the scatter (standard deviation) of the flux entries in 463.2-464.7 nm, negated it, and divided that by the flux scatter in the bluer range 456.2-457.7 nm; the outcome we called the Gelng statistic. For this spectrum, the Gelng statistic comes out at -0.6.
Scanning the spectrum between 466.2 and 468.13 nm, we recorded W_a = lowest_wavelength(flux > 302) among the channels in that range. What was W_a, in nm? 466.301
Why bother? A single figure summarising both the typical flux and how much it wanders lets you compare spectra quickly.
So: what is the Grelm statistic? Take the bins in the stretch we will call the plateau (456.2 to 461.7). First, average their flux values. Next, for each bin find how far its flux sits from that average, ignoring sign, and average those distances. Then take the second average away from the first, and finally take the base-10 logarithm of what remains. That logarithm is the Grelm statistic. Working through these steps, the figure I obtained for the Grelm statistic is 2.437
